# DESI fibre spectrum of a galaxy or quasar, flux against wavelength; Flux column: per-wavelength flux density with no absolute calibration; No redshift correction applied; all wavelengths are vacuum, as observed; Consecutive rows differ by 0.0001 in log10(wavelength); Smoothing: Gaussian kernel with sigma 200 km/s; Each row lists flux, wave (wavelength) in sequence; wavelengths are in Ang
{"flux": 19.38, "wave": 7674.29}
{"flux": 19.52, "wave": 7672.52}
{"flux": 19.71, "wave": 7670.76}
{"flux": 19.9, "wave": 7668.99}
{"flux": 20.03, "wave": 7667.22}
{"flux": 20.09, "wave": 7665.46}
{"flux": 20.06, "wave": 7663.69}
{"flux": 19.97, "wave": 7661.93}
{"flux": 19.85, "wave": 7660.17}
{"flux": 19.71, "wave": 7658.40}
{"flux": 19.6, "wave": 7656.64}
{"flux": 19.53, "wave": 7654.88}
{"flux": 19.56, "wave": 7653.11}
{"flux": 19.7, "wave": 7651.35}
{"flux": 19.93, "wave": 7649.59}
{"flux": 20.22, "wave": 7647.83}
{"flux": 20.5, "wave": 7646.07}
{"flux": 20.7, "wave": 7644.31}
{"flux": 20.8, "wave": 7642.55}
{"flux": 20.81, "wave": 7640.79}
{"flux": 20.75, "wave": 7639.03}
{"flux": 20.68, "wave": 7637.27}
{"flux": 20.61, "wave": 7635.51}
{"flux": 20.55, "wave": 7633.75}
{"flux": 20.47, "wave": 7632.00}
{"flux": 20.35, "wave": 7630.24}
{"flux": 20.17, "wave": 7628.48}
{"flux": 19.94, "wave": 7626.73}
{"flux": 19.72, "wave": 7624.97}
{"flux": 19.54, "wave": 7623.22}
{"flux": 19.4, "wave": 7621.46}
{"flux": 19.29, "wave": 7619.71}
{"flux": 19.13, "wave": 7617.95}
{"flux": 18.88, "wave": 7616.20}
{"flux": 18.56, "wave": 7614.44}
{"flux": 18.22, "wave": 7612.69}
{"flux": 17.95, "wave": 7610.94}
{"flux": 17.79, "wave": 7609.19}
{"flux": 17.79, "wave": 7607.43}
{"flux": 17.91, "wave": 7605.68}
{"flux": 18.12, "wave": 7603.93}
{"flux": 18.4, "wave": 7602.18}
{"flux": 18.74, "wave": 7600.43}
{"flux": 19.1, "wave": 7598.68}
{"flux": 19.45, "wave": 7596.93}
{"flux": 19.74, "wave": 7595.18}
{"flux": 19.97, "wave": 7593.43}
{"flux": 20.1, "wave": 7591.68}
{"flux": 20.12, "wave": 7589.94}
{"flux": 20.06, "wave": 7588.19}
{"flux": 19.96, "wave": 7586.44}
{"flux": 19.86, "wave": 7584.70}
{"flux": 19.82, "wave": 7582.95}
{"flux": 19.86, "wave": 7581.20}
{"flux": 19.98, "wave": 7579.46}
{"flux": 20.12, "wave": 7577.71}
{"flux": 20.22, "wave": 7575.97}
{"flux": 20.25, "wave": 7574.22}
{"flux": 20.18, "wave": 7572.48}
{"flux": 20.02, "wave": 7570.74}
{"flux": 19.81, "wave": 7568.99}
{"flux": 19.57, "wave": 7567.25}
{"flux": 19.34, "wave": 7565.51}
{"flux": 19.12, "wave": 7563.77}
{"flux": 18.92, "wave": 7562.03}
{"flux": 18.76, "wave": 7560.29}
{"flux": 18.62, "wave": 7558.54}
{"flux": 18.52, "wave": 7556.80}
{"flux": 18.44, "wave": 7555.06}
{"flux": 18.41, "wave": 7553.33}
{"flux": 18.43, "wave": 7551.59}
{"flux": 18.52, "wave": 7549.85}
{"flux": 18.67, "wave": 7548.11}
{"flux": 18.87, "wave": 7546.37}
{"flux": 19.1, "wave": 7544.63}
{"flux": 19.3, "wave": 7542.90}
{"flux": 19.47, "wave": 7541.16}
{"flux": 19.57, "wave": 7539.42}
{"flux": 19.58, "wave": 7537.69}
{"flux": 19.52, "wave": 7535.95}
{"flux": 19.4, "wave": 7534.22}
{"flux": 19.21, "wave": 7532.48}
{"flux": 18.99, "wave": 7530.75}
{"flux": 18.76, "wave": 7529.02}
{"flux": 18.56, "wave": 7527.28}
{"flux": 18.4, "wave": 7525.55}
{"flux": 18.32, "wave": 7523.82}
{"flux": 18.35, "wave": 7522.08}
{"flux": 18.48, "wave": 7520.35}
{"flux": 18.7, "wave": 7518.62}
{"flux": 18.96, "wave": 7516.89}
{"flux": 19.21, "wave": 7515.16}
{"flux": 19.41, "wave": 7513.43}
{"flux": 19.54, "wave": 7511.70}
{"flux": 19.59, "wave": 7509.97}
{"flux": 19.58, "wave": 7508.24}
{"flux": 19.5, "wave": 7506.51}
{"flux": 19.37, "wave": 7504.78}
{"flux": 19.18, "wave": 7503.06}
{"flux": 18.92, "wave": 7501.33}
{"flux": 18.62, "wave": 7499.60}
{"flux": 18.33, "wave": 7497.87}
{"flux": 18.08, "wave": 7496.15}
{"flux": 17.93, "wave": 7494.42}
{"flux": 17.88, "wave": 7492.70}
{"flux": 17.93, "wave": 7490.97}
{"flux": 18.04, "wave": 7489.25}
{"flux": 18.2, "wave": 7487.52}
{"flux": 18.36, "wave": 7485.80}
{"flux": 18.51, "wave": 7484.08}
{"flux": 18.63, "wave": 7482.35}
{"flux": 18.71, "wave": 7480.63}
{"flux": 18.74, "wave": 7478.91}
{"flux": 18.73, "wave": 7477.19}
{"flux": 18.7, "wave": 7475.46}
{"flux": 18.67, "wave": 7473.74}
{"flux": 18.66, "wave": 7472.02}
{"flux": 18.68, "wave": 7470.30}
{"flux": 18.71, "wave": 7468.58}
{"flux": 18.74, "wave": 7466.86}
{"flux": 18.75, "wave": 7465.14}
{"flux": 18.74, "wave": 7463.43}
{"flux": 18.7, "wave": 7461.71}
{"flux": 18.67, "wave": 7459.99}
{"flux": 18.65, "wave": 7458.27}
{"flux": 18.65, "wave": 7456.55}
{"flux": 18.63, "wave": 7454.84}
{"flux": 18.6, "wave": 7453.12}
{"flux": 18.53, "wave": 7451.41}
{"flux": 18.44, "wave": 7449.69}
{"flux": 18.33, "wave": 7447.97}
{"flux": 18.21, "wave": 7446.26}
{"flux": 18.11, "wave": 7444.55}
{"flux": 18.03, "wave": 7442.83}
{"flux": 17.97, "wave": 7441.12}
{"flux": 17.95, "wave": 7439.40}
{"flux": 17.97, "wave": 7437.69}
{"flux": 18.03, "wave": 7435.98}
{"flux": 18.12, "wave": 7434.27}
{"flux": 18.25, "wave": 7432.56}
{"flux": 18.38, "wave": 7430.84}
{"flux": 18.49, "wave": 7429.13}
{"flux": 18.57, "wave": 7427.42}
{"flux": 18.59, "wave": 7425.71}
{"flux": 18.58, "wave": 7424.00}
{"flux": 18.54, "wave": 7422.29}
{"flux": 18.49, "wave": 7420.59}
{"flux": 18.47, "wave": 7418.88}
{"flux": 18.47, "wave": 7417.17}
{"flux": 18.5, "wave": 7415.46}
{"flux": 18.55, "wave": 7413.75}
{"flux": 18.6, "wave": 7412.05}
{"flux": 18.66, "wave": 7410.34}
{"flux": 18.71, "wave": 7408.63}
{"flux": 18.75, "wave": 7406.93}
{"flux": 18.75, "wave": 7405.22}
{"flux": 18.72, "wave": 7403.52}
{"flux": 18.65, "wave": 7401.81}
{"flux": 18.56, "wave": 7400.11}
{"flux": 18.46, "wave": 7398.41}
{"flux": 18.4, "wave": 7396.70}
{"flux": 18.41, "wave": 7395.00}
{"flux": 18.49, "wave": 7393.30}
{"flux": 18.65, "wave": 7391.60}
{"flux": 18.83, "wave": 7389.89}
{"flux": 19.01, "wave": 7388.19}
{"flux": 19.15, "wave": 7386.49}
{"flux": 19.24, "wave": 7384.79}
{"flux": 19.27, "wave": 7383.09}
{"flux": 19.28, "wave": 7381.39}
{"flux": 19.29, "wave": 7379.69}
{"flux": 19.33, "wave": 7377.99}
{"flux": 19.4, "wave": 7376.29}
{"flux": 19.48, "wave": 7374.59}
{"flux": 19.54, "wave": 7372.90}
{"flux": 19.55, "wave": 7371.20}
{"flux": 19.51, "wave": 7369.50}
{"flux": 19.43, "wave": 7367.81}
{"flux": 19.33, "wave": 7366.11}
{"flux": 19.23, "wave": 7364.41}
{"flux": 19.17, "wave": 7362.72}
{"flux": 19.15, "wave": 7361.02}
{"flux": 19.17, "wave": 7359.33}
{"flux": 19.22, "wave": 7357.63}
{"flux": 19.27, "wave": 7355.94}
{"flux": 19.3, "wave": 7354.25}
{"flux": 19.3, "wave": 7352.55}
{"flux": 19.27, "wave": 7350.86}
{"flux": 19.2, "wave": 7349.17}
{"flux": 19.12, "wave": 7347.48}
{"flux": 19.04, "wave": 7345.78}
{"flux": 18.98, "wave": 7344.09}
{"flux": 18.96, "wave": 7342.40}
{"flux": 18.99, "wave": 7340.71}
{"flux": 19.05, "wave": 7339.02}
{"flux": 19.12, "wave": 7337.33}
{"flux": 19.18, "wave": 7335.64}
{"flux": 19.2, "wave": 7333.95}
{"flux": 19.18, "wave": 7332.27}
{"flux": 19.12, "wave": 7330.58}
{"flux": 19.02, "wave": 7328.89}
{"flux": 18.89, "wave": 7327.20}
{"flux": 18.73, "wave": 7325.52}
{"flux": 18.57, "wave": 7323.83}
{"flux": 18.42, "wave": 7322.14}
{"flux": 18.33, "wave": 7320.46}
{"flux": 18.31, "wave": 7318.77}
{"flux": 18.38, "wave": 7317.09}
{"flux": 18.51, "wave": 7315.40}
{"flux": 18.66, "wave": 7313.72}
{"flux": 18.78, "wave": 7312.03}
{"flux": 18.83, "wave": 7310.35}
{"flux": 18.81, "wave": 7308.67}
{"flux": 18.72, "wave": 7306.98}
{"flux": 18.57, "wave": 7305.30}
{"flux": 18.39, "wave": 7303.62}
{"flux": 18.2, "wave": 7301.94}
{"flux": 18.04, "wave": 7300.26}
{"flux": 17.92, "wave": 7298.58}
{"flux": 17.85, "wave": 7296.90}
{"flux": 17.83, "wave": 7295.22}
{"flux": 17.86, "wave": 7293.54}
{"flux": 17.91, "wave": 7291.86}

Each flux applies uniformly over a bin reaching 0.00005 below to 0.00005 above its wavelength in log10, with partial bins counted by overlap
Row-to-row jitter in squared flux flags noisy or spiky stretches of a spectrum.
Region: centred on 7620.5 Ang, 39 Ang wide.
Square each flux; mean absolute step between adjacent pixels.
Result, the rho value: 6.5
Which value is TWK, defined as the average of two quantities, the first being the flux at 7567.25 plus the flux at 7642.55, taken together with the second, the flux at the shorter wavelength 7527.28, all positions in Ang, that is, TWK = 29.5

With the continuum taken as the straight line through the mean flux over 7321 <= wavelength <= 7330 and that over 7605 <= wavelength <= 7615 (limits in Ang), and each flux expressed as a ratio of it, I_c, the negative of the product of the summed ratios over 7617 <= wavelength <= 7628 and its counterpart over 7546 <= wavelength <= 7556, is -40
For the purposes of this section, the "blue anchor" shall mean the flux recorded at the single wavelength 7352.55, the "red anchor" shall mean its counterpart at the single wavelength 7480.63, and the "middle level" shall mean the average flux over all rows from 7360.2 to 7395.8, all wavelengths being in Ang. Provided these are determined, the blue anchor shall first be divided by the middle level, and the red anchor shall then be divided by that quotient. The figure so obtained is 18.6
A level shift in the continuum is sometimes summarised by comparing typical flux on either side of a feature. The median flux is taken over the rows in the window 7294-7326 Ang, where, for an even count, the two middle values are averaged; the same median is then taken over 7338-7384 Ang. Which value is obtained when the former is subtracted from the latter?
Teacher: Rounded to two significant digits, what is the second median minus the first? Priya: 0.85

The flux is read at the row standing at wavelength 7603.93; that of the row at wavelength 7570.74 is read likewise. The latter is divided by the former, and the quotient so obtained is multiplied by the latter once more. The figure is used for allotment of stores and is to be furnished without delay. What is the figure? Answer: 22.1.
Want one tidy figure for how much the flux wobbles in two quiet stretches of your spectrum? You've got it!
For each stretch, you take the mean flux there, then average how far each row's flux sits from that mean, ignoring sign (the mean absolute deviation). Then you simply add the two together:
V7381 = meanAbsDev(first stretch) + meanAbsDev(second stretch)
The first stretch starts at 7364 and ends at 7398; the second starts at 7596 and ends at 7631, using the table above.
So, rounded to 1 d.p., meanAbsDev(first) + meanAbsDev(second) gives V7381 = 1.0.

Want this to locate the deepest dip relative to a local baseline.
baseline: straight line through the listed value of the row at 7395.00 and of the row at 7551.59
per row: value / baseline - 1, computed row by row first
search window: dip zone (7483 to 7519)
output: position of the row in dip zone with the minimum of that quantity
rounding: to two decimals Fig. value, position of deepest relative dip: 7492.70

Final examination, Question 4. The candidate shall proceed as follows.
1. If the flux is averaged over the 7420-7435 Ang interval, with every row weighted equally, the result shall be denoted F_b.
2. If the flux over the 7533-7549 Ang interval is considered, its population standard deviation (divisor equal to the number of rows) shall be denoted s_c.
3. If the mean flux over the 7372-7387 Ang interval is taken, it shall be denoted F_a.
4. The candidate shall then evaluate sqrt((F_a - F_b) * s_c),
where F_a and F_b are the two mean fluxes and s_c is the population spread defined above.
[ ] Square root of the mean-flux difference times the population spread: 0.52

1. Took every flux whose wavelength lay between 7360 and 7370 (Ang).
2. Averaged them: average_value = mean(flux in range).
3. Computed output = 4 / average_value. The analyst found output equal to 0.207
